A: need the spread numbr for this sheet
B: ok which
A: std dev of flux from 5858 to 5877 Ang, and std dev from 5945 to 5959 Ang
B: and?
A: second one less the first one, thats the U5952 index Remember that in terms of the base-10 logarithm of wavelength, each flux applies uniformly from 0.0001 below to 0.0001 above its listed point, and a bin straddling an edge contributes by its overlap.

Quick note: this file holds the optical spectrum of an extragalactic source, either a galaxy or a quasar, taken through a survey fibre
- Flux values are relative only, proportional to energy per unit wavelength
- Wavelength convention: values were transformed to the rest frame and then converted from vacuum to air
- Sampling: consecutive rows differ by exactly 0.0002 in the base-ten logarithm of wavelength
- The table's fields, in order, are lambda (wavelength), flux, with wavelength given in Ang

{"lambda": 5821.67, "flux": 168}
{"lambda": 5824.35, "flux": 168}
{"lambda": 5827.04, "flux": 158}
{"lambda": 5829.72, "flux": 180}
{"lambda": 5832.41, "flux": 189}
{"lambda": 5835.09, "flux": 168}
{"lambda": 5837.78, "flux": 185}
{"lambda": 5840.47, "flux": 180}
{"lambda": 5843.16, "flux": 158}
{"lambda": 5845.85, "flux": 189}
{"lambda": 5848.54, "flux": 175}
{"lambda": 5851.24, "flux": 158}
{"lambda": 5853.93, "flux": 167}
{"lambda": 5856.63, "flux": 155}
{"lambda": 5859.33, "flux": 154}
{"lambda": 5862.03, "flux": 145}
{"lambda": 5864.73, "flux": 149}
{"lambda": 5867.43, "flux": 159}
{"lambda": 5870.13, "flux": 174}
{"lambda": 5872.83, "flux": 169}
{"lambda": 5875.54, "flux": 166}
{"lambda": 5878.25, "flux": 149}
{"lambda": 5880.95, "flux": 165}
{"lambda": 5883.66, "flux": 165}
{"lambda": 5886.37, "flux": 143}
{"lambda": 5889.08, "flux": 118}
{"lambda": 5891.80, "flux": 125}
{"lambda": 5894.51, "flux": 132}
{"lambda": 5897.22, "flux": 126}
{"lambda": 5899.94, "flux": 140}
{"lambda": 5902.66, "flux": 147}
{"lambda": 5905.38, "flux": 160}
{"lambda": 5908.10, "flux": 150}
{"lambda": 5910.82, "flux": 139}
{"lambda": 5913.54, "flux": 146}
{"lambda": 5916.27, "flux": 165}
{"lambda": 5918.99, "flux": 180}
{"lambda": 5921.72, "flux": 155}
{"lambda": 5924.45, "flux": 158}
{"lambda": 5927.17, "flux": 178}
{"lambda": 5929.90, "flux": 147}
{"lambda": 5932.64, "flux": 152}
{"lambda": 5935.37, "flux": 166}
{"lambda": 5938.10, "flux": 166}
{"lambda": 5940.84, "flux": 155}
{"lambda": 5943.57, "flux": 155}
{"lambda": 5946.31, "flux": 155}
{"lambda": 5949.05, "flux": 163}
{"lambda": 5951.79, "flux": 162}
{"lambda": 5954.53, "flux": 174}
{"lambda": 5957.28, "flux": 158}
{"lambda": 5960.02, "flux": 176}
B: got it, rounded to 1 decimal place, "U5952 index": -3.5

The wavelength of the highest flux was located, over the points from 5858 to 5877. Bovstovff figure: 5870.13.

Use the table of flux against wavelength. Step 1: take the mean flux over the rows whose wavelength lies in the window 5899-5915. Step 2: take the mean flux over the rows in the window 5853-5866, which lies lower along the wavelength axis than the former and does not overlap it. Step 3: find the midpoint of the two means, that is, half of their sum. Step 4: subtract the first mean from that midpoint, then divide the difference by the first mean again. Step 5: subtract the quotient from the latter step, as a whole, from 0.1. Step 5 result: 0.08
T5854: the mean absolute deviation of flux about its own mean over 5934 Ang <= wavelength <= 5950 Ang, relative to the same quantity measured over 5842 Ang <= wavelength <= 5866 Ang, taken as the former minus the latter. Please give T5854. -5.6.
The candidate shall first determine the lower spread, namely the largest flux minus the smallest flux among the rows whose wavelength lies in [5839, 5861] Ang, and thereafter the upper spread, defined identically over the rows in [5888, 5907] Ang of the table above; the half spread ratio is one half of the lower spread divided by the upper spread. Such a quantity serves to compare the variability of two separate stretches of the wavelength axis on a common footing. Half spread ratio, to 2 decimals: 0.42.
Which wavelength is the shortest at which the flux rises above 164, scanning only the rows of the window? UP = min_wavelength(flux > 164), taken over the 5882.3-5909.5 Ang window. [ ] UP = 5883.66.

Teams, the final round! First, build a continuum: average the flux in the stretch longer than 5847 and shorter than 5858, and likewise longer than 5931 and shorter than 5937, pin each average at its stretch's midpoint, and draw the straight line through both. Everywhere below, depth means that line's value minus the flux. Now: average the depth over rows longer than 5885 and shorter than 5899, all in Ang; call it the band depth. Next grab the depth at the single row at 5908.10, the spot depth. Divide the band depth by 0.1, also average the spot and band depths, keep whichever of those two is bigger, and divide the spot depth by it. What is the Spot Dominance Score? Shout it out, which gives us 0.03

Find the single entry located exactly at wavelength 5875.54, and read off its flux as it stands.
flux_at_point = 166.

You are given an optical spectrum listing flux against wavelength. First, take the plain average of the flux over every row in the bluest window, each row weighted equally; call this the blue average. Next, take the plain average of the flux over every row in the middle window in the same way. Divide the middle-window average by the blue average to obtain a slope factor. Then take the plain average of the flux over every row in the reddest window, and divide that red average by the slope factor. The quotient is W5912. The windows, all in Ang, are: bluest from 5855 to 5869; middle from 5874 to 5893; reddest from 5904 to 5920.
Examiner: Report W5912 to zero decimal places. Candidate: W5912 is 162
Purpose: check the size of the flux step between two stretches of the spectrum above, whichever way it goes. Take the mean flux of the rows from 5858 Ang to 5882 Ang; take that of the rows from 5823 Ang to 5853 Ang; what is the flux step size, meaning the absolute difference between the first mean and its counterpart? 15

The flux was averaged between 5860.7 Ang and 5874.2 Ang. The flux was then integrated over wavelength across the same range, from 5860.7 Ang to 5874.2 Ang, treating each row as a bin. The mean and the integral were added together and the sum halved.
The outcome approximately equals 1155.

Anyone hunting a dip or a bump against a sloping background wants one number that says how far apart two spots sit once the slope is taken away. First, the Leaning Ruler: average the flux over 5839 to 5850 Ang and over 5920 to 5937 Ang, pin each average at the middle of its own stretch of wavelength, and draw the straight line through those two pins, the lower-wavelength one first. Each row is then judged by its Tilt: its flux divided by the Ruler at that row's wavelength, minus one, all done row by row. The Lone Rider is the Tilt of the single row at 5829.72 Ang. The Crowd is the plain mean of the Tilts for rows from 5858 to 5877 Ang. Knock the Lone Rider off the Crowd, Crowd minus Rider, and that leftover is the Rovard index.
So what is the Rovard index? -0.08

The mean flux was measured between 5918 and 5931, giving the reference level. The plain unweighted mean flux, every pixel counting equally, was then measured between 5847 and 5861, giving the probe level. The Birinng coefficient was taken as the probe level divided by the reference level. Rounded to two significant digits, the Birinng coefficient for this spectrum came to 0.99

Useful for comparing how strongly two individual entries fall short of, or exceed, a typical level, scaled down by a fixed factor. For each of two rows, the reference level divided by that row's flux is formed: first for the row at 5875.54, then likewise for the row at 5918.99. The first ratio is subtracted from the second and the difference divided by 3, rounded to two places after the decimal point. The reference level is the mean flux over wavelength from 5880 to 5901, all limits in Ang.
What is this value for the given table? -0.02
